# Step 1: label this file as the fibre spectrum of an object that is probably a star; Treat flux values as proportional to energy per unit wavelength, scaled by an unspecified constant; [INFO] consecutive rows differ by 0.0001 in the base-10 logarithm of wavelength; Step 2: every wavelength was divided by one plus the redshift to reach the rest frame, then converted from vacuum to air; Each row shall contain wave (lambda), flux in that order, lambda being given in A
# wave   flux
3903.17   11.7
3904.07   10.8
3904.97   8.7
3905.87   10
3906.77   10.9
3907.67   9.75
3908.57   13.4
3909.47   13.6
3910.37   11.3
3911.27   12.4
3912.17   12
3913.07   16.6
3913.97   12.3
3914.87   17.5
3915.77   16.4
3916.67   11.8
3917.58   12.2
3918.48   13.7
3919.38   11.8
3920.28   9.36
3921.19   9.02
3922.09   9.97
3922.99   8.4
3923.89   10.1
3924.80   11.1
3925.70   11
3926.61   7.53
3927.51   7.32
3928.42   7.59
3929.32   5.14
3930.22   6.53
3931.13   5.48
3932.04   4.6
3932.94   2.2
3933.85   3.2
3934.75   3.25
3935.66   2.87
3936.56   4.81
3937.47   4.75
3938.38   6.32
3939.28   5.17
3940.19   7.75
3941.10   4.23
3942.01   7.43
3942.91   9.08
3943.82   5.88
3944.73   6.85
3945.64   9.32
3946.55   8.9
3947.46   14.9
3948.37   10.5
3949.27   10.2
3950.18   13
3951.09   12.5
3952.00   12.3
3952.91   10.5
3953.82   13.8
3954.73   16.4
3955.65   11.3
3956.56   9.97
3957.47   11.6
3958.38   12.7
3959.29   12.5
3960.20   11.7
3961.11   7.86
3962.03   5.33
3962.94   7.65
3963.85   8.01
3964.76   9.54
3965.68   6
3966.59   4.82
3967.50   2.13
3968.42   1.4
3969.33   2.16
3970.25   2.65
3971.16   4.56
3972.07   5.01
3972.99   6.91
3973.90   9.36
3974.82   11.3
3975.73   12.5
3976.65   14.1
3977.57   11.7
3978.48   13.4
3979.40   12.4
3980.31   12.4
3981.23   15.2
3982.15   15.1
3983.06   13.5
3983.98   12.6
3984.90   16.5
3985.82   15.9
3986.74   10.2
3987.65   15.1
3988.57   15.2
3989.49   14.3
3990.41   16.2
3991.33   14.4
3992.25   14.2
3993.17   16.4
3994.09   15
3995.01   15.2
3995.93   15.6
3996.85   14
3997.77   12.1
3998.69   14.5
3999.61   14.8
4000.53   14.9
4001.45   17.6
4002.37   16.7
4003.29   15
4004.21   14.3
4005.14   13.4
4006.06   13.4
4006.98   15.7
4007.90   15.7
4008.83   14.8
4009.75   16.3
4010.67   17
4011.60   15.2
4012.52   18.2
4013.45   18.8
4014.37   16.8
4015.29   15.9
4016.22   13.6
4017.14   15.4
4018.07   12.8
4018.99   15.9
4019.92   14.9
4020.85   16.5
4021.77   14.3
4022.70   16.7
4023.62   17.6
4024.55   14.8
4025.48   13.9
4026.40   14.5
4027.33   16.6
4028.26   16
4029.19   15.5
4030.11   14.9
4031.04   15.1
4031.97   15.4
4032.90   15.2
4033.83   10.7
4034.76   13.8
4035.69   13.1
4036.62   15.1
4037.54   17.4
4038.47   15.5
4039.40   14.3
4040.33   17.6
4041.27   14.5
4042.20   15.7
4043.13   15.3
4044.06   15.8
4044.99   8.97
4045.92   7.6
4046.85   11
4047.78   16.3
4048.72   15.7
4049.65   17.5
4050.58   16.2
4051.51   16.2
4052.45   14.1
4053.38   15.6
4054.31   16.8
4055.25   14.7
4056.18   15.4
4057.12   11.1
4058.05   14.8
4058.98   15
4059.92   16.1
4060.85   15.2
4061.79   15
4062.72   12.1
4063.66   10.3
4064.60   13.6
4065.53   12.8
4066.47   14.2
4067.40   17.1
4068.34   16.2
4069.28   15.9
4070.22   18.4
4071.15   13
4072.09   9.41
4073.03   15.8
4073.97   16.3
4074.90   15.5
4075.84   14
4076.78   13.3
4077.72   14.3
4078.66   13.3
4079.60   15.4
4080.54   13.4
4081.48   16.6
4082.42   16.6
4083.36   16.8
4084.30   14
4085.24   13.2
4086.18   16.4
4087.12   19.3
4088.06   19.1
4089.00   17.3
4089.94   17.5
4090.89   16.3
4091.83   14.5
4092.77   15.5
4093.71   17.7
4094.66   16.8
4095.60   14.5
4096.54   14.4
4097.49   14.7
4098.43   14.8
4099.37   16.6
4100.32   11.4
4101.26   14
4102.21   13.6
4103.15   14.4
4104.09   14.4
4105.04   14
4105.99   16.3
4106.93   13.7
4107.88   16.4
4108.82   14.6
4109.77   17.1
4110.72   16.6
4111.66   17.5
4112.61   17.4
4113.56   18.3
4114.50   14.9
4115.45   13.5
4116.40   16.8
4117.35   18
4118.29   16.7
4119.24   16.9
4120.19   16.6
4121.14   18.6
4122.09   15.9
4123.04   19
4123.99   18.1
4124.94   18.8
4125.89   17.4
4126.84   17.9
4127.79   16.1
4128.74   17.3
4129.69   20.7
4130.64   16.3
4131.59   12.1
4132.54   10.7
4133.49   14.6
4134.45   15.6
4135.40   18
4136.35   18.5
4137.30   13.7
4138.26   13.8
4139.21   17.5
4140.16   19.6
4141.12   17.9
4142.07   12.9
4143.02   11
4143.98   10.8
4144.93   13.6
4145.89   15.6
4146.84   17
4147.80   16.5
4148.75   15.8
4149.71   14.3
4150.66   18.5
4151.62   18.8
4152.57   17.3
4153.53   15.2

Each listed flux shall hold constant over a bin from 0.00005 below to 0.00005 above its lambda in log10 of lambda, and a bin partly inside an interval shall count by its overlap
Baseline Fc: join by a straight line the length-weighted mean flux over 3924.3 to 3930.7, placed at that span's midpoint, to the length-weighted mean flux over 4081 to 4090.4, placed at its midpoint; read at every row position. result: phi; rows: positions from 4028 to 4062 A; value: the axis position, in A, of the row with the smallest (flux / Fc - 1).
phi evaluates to 4045.92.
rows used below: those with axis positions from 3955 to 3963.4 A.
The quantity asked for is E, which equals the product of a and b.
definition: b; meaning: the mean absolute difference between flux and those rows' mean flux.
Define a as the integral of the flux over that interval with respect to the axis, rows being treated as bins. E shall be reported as 180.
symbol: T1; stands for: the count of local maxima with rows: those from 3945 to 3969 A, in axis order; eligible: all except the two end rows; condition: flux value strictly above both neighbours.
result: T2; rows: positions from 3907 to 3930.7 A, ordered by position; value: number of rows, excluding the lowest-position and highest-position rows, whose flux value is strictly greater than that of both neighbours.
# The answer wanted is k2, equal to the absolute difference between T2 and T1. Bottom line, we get 3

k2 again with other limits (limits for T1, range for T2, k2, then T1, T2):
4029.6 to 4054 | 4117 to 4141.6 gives 0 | 8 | 8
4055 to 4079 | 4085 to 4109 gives 0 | 7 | 7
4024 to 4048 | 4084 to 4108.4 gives 1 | 7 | 6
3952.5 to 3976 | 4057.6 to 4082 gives 4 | 3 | 7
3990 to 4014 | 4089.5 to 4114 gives 3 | 4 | 7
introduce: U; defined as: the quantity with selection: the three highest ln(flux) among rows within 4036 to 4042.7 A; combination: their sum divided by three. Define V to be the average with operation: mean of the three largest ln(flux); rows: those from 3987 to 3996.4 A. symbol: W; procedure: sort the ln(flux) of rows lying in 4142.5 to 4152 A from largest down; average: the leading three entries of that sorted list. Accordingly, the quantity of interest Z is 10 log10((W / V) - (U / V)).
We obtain -16.1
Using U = 2.83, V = 2.78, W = 2.89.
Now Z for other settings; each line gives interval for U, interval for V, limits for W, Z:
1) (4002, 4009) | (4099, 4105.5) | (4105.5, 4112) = -16.4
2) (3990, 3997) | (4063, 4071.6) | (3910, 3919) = -17.9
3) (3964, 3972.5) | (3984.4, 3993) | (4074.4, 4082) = -5.0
